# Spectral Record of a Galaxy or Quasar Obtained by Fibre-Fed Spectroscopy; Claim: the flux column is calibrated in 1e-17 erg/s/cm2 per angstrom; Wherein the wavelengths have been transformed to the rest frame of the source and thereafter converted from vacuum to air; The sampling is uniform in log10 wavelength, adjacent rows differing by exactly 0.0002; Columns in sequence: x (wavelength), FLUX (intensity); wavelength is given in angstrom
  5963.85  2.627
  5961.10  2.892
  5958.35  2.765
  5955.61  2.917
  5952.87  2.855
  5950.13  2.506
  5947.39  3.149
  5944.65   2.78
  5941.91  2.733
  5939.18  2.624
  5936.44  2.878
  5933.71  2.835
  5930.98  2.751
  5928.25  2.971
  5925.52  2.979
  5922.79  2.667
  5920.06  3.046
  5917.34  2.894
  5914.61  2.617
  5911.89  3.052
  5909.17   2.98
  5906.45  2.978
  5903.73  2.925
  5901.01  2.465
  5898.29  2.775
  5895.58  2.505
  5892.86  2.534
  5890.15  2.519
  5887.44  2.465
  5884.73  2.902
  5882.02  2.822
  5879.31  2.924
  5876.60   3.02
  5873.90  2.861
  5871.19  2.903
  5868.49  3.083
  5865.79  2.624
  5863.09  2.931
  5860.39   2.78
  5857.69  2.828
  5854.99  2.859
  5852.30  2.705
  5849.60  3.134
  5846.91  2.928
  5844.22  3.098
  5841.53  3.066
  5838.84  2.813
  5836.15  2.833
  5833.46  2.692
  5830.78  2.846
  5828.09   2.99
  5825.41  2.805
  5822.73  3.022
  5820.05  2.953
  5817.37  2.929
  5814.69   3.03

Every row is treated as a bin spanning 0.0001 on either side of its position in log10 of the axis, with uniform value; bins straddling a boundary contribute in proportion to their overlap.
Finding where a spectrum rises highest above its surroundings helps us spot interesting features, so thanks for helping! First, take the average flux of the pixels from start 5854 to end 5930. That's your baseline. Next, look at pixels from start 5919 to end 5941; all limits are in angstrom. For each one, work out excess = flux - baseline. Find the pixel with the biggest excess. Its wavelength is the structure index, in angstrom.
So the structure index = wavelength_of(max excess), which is 5920.06 angstrom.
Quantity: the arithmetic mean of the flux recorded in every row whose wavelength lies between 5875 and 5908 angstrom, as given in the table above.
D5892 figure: 2.74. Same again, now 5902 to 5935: 2.89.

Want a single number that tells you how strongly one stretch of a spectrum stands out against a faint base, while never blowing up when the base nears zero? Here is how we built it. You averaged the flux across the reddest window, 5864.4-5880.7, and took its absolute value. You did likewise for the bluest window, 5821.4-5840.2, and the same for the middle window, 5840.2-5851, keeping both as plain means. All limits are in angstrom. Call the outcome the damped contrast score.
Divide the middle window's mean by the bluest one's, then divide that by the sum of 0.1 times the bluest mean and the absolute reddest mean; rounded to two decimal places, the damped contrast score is 0.34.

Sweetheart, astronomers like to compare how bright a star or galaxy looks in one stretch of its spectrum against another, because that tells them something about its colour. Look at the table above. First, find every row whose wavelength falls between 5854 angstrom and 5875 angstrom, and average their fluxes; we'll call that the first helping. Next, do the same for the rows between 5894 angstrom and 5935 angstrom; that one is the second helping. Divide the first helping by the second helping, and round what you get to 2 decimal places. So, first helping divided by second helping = 1.01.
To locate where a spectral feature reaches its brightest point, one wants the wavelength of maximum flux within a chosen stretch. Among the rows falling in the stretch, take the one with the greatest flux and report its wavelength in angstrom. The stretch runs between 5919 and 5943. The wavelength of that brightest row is 5920.06 angstrom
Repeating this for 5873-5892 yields 5876.60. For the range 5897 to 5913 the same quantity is 5911.89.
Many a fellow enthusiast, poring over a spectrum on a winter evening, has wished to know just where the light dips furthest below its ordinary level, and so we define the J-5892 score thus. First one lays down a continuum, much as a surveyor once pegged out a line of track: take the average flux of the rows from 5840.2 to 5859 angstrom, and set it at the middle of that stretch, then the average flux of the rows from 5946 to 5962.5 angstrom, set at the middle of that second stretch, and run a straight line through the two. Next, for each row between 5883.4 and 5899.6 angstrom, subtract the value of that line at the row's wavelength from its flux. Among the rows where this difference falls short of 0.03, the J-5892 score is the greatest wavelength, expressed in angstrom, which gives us 5898.29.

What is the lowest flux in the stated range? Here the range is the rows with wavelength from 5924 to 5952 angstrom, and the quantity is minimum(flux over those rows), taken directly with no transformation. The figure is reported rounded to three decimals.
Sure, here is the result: 2.506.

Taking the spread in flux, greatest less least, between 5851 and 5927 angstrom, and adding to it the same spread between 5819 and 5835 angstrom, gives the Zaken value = 0.95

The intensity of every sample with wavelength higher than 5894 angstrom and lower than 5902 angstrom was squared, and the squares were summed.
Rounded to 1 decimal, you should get 20.1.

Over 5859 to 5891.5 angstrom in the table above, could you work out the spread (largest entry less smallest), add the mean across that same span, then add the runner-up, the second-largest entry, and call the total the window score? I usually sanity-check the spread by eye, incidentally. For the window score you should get 6.46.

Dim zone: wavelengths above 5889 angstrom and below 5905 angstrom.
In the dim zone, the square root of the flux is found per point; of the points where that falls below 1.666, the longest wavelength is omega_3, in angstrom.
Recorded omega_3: 5901.01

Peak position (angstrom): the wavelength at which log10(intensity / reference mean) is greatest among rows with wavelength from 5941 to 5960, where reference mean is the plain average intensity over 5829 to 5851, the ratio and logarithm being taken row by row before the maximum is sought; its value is 5947.39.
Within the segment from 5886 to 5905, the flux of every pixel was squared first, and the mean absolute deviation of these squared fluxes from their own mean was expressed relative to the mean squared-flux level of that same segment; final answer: 0.114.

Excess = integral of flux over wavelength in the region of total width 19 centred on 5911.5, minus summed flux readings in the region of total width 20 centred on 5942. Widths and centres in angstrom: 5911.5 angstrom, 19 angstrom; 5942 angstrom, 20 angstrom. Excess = 36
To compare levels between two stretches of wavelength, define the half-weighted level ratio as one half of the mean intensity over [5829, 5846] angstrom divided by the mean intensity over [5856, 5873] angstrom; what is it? 0.506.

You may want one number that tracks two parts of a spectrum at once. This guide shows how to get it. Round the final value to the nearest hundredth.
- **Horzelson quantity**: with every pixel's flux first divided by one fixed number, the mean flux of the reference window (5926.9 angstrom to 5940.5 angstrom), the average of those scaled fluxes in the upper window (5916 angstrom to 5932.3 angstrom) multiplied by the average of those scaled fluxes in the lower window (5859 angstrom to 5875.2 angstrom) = 1.04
